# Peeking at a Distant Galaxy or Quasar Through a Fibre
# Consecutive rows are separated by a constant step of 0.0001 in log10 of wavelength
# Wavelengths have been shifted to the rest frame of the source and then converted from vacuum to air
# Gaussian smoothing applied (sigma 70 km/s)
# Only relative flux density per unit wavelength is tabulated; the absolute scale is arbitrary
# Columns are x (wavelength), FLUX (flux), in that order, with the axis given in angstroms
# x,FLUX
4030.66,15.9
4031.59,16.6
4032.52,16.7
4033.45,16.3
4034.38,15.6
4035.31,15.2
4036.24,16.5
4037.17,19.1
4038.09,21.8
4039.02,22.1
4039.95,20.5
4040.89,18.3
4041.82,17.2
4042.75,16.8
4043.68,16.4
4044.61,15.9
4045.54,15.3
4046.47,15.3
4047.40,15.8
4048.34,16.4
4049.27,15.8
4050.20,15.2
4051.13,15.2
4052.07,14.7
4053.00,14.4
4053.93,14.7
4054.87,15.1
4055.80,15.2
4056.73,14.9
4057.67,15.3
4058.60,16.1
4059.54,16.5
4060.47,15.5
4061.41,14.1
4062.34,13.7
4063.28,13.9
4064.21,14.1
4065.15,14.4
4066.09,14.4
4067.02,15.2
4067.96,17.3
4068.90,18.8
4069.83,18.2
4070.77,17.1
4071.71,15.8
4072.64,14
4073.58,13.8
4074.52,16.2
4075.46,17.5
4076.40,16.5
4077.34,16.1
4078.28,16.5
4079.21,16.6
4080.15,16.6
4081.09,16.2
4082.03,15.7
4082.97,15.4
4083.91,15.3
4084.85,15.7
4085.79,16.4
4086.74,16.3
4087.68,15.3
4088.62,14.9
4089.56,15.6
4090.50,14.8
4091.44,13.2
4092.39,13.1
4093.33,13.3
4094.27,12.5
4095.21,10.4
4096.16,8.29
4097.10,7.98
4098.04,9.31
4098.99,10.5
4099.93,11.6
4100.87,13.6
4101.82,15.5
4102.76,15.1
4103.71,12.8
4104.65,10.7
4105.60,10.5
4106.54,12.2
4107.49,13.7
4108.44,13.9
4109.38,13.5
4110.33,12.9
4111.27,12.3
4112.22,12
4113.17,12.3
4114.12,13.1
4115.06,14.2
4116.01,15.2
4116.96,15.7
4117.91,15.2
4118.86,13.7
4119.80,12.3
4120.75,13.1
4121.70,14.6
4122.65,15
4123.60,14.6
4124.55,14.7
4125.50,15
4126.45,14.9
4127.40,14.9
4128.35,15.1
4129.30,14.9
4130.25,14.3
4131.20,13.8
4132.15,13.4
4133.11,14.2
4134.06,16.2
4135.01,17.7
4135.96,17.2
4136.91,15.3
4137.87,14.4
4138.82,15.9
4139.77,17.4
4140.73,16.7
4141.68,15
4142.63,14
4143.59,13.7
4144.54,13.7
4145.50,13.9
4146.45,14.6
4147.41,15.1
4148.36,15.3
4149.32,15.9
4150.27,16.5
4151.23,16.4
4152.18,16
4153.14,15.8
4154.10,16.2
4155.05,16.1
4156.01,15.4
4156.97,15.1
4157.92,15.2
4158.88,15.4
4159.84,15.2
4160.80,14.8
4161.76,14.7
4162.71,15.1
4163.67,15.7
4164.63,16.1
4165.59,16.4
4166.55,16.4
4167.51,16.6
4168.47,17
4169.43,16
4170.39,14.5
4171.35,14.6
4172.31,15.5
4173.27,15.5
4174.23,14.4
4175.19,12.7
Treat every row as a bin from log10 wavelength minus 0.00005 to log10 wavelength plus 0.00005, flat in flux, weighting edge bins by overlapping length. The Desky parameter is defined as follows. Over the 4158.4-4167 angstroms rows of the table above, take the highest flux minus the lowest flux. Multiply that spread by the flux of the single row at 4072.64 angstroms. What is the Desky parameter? 24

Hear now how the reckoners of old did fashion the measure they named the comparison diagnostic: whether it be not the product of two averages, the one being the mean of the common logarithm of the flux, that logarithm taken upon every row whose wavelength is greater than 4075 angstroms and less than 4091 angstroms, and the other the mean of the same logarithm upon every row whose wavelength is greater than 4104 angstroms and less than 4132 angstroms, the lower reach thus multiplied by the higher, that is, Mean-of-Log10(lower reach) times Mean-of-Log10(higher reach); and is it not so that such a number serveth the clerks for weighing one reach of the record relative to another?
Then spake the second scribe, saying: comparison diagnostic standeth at 1.366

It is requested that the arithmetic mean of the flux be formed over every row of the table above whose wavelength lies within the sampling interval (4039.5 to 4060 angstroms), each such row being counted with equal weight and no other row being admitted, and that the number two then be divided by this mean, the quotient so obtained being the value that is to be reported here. 0.125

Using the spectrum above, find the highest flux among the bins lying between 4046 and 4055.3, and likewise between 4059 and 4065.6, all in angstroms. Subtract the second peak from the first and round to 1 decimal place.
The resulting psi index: -0.1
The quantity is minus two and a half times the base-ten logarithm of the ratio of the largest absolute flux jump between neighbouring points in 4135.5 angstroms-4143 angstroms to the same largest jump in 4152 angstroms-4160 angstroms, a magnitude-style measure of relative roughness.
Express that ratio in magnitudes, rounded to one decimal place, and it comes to -1.1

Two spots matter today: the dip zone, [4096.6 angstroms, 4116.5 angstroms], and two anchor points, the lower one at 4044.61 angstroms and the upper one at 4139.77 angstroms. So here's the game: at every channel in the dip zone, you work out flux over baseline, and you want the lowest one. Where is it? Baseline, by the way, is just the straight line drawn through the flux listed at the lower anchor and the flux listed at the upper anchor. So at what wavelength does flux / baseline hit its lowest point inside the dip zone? 4097.10 angstroms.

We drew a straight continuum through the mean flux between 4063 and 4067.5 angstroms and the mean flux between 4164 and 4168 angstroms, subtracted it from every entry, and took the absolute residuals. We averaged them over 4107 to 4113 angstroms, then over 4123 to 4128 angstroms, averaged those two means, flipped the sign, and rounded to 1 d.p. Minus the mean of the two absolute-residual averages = -1.5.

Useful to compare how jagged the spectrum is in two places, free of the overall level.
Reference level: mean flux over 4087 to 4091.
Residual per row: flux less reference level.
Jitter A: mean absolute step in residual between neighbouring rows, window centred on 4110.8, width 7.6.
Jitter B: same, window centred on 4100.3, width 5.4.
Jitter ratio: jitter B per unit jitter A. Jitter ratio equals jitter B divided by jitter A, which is 2.9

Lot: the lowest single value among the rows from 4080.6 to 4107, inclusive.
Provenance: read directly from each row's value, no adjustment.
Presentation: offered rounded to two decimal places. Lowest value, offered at 7.98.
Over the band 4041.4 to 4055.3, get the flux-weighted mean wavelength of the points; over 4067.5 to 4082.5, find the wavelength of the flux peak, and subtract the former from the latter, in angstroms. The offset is 20.7 angstroms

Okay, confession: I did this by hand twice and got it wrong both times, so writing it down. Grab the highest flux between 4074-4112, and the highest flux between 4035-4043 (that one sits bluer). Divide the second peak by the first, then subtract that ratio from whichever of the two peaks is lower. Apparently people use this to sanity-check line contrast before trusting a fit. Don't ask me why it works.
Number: 16.2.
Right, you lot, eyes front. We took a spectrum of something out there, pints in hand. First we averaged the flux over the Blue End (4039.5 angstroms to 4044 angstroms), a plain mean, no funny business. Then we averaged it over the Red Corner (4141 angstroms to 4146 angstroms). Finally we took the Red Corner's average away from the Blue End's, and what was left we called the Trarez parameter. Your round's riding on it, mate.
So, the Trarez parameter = 4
